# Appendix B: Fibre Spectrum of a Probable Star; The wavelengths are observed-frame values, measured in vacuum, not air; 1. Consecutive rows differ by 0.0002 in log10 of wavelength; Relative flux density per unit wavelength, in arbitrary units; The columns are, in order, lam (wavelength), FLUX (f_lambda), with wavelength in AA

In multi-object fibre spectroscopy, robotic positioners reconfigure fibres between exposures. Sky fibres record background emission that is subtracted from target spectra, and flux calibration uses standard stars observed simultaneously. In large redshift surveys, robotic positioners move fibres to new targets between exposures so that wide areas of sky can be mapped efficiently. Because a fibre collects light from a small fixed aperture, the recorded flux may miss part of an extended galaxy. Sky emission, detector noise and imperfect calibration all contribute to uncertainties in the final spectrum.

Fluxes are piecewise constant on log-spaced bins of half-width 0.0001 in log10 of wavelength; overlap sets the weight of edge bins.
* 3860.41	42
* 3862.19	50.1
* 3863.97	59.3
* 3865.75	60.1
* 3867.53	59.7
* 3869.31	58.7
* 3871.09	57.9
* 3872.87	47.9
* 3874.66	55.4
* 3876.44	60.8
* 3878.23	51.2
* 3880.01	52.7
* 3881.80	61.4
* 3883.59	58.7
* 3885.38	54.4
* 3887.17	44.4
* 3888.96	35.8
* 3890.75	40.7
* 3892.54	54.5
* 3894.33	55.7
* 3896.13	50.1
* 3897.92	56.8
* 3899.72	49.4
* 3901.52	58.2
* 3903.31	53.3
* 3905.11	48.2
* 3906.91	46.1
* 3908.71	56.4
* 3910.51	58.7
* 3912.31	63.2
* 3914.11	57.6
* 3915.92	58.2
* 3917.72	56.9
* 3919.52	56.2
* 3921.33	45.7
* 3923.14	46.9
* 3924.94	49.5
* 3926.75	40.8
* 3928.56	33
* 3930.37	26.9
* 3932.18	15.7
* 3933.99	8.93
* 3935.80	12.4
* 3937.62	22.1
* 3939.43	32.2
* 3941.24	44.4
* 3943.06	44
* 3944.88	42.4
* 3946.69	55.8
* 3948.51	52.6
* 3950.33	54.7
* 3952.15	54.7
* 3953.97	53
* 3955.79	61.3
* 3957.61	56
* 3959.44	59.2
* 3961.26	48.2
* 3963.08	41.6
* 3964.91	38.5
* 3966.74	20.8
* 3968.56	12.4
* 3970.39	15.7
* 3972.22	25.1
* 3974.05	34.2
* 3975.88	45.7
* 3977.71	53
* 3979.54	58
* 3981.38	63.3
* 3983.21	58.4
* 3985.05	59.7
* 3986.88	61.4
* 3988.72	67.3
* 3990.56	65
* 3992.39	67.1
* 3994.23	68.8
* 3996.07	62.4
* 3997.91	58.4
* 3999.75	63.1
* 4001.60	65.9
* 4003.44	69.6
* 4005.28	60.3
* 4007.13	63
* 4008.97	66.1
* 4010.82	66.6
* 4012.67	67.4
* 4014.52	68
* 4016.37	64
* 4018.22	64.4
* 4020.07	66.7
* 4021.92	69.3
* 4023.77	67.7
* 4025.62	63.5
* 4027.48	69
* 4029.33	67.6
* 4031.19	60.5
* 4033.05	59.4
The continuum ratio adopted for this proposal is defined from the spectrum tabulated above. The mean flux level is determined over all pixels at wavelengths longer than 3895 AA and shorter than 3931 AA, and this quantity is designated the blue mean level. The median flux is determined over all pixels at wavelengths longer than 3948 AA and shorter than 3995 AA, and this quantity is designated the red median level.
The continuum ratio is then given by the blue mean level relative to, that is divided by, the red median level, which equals 0.93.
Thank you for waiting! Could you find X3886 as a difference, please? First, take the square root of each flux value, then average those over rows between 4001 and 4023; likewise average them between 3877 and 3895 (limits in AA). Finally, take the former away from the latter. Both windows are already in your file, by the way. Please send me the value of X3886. -1.0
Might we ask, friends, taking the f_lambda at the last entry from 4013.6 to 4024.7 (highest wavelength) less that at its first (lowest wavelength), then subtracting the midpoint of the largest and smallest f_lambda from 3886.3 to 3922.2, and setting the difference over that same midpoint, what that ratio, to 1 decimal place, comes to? -1.0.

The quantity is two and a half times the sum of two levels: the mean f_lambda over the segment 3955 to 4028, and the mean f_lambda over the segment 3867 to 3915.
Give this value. 275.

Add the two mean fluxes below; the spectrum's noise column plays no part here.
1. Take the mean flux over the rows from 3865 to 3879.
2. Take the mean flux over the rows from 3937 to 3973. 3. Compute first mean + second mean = 98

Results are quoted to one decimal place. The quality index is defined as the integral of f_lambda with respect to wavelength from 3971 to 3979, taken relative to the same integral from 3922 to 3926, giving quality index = 1.7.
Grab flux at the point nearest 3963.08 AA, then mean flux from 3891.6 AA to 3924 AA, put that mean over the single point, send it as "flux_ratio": 1.3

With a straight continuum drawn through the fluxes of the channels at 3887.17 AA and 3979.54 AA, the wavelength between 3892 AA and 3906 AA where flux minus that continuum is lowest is 3905.11 AA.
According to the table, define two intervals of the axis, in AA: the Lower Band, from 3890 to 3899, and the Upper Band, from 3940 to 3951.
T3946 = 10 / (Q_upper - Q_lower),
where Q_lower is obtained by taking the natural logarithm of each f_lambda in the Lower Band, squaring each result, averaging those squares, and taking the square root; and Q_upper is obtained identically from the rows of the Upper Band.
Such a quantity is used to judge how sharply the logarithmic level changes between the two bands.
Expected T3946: -197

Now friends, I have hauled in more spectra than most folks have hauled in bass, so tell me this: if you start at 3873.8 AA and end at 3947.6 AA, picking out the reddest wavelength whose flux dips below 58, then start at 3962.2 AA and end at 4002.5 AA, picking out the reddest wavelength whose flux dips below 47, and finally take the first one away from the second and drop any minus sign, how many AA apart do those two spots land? 29.2 AA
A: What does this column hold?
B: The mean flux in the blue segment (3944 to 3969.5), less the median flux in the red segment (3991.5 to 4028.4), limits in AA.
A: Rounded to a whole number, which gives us -20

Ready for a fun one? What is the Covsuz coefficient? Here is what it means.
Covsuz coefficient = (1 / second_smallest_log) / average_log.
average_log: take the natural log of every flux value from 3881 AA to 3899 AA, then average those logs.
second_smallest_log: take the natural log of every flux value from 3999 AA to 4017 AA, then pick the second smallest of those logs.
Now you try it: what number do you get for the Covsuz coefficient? 0.062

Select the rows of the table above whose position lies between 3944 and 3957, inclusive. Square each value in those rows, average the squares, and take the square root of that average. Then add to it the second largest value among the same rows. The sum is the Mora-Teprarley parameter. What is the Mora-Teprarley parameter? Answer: 110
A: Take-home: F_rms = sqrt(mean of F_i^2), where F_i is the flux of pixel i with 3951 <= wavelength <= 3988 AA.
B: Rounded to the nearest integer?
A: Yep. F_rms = 49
